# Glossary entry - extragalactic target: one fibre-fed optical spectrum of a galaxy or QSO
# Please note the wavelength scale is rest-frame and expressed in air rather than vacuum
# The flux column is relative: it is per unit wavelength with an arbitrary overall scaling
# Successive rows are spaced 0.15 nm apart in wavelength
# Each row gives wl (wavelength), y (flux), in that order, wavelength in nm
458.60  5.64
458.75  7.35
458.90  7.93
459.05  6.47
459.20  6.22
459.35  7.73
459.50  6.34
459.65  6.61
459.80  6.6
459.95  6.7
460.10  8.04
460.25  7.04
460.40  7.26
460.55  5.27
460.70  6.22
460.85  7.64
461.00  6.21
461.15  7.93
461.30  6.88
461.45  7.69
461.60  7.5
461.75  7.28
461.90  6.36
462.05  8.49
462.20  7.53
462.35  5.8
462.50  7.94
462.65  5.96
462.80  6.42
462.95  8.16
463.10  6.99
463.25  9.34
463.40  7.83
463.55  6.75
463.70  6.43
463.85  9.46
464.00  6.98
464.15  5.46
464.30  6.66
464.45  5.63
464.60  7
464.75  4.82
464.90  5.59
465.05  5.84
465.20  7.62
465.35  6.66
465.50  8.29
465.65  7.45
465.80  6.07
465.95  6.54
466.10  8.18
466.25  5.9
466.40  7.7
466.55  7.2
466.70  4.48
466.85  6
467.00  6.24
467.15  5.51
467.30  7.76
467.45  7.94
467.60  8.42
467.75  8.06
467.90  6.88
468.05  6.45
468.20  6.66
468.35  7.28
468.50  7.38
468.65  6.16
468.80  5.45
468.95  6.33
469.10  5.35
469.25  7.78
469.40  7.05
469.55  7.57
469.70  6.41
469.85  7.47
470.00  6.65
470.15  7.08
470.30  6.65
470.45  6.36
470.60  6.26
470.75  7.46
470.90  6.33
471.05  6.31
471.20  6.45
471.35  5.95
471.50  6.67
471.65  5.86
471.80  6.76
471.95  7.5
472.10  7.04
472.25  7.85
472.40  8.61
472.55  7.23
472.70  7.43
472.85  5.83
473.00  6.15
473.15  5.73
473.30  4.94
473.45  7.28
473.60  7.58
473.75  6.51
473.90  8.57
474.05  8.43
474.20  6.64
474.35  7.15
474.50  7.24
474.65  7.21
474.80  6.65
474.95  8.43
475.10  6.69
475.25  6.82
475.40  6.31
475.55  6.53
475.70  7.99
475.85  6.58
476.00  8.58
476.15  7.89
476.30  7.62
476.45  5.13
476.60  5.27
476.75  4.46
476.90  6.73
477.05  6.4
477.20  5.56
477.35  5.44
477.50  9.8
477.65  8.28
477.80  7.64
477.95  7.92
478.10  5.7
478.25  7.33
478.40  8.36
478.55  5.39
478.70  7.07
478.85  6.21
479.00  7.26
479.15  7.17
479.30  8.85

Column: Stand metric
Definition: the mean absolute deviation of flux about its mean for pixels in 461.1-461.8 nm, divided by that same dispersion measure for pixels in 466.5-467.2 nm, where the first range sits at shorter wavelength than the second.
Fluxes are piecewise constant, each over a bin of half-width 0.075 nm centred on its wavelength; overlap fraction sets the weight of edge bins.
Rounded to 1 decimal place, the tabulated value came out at 0.4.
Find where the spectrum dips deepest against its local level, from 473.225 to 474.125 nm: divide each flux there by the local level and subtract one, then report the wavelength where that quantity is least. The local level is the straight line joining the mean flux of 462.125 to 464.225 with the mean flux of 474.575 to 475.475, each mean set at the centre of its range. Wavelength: 473.30 nm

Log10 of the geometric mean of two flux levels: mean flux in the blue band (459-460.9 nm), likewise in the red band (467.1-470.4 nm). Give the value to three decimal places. 0.836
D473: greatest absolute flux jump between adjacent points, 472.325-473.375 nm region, 1.6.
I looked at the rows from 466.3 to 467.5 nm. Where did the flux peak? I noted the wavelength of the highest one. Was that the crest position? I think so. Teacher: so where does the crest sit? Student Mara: 467.45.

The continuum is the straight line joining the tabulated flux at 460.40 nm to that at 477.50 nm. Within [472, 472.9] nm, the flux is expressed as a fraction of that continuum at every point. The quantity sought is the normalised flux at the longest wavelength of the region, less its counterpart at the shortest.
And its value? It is -0.14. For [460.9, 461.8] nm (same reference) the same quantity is 0.13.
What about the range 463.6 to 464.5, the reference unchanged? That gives -0.11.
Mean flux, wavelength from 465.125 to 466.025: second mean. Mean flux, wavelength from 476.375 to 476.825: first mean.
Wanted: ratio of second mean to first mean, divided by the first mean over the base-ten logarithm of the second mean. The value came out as 0.25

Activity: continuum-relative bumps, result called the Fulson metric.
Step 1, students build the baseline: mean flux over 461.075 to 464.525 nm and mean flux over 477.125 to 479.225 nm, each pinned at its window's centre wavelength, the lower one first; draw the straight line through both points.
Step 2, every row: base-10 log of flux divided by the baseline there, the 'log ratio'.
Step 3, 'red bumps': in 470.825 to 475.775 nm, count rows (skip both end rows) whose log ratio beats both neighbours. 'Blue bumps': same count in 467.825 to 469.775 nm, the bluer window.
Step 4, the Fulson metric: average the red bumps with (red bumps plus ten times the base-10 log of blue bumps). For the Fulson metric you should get 14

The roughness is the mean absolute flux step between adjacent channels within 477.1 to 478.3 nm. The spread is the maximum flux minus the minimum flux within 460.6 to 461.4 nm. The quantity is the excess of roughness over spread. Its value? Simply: -0.2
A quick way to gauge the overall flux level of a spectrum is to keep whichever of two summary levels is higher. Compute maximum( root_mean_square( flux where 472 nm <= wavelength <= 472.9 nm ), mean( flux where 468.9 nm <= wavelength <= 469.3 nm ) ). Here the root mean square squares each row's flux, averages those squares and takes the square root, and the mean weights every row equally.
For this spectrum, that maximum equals 7.4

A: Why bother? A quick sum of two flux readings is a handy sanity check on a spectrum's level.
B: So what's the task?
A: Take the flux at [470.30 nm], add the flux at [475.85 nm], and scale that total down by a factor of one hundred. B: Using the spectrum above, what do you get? 0.132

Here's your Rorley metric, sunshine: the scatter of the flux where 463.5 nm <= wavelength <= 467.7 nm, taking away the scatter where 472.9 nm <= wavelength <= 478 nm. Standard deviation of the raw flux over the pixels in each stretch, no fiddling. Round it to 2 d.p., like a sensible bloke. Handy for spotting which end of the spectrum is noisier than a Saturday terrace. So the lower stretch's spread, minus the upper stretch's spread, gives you -0.04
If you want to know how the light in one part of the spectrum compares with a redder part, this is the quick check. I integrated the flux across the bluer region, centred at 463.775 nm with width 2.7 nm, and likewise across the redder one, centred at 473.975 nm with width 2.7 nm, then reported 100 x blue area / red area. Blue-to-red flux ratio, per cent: 98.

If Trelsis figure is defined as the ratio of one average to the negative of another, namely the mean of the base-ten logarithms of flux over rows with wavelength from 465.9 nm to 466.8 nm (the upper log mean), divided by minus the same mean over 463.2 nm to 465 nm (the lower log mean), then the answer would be -0.99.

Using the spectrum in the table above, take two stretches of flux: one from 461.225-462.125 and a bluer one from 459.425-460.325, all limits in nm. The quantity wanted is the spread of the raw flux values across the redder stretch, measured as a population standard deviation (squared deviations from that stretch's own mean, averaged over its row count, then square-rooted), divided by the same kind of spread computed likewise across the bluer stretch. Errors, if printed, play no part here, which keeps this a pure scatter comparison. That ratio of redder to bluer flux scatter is 1.2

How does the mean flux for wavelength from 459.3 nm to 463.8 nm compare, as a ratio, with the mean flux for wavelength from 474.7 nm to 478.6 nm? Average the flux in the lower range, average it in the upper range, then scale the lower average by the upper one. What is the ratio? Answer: 1.03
